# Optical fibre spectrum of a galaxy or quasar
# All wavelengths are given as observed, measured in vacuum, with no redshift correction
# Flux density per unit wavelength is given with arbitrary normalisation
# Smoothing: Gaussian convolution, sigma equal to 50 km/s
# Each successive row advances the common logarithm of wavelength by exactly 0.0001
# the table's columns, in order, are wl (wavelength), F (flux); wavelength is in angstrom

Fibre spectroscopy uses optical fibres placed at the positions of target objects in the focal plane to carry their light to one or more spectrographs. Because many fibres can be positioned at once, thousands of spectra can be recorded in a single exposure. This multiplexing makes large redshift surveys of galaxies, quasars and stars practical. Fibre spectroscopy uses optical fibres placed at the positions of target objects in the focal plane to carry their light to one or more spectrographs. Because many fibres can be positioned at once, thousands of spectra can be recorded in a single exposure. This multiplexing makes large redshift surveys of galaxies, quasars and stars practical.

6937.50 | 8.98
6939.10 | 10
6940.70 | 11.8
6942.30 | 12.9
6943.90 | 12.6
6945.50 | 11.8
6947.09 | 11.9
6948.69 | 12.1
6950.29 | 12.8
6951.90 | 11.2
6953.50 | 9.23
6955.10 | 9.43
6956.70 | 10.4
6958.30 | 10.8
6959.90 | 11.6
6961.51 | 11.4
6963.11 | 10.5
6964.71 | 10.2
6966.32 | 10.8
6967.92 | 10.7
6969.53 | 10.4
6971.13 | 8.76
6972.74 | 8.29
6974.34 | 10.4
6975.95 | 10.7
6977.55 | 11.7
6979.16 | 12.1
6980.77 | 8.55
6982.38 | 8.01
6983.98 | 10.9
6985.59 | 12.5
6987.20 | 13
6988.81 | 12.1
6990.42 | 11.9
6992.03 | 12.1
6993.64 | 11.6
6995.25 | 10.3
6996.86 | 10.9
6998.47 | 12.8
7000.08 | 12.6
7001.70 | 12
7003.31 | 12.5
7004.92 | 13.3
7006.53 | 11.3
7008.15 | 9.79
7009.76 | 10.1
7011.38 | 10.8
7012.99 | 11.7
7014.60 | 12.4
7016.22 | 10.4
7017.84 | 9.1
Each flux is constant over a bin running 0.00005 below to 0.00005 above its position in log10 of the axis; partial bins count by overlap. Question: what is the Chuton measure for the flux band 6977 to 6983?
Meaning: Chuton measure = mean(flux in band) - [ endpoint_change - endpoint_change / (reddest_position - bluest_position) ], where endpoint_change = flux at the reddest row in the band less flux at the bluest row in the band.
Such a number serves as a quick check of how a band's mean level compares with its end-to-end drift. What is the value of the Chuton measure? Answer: 13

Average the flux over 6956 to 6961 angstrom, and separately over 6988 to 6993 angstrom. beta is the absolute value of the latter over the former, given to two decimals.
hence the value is 1.10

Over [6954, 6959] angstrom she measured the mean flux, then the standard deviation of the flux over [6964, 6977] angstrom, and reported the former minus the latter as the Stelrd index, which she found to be 9.3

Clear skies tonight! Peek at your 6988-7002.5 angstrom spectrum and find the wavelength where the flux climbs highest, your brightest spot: 6998.47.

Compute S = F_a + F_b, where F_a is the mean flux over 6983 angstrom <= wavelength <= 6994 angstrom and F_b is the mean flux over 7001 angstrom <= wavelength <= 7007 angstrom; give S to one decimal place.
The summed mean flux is 24.3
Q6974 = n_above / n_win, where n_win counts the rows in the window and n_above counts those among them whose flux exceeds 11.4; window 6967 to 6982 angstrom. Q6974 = 0.22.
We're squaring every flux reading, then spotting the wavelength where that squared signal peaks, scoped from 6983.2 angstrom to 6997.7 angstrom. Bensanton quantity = 6987.20 angstrom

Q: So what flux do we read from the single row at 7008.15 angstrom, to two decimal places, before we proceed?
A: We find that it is 9.79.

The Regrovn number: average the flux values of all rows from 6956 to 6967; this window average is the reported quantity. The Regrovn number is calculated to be 10.8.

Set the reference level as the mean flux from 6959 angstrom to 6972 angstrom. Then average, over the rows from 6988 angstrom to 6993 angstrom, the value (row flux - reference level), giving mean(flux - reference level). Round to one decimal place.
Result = 1.5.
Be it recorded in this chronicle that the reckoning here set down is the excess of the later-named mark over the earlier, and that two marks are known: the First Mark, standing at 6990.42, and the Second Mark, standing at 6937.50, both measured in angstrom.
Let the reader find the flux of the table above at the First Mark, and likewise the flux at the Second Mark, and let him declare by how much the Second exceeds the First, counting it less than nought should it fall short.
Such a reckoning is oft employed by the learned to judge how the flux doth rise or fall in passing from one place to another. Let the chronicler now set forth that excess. -2.9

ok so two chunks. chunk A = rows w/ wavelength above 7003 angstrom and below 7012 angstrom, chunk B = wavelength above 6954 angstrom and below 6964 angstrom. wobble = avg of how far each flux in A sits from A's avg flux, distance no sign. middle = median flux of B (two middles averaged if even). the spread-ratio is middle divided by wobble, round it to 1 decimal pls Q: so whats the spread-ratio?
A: 10.0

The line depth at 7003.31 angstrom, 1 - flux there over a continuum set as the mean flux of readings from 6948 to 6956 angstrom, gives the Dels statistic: -0.14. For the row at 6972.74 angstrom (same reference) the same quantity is 0.24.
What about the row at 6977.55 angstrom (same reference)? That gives -0.07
